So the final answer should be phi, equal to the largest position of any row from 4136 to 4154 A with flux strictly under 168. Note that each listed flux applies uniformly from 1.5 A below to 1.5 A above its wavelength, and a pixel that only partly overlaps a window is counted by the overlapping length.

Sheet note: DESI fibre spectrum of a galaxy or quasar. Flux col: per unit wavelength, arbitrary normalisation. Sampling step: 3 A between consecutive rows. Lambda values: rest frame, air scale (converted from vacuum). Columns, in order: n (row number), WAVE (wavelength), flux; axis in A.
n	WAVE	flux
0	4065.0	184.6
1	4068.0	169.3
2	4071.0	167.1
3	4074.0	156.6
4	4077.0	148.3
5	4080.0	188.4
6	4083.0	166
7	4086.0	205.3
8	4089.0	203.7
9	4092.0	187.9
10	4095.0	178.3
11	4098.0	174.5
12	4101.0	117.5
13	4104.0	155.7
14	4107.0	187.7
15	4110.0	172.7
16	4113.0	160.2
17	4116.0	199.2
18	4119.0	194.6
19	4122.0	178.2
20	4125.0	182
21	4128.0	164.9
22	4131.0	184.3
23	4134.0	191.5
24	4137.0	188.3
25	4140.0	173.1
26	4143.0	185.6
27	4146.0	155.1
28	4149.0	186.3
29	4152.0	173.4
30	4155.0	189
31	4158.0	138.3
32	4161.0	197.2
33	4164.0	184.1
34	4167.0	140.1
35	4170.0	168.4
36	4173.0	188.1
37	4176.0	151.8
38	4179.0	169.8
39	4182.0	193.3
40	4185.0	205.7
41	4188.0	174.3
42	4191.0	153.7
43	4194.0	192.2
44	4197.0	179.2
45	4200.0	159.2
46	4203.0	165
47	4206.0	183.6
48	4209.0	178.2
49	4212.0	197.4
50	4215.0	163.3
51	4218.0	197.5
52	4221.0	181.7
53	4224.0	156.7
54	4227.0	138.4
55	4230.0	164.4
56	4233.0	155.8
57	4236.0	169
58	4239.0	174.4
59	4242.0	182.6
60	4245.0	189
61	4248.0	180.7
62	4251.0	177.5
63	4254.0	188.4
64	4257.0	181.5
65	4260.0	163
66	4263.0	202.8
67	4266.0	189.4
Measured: 4146.0 A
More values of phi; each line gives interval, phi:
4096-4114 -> 4113.0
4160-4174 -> 4167.0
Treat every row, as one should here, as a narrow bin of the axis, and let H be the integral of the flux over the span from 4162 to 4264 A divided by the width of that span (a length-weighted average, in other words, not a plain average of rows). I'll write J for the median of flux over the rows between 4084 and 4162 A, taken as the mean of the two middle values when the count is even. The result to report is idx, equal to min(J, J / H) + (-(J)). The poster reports -182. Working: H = 175.0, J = 183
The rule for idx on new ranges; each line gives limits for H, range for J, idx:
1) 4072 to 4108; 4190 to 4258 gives -177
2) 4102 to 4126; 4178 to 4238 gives -171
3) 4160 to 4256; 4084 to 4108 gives -182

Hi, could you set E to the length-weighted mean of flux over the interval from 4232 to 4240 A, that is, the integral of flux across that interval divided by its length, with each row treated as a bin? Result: 167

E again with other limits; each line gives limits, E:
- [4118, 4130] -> 179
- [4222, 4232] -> 155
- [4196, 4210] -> 173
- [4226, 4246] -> 168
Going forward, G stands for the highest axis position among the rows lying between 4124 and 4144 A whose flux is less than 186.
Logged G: 4143.0 A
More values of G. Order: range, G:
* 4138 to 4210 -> 4209.0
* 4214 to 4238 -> 4236.0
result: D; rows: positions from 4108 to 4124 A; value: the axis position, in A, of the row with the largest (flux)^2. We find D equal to 4116.0 A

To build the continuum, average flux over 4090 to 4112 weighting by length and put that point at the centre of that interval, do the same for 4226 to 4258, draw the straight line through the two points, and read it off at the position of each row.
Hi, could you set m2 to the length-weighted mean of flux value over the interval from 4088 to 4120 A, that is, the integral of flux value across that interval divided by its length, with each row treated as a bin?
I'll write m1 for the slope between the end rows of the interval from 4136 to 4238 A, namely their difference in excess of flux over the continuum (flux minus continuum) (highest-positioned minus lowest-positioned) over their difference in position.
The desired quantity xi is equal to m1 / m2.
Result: -0.001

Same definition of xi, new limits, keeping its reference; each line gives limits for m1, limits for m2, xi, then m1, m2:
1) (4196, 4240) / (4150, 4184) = -0.001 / -0.15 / 173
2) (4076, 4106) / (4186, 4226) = 0.001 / 0.24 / 175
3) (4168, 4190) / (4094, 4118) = 0.002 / 0.29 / 169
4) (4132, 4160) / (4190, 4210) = -0.013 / -2.25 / 173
